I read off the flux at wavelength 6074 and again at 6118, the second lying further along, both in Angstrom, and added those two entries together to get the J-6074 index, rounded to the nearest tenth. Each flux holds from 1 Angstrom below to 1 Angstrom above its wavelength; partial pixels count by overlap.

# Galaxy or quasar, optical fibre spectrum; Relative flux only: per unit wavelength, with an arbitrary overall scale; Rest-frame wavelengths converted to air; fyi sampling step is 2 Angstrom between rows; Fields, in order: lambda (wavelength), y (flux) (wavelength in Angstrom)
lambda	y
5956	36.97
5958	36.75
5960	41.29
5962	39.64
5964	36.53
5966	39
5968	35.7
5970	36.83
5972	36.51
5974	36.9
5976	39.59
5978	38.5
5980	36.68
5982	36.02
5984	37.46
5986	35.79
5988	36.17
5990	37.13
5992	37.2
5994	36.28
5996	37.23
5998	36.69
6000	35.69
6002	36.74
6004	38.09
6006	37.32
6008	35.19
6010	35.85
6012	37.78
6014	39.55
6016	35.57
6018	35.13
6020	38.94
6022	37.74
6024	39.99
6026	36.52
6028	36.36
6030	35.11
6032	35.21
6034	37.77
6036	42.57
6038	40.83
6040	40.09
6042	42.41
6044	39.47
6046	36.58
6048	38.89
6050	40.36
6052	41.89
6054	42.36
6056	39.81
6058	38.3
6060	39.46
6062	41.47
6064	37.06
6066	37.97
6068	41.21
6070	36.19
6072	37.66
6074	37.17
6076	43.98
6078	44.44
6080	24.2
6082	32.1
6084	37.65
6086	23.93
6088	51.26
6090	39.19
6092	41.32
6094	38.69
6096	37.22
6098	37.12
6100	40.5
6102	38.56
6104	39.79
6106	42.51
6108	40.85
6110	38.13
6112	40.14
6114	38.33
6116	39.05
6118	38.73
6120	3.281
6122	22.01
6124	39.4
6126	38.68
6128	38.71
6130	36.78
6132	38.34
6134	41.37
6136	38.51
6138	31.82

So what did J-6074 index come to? 75.9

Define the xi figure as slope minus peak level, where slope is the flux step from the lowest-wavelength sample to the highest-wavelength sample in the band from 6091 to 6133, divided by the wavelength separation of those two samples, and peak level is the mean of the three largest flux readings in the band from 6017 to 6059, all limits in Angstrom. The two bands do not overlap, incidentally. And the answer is -42.5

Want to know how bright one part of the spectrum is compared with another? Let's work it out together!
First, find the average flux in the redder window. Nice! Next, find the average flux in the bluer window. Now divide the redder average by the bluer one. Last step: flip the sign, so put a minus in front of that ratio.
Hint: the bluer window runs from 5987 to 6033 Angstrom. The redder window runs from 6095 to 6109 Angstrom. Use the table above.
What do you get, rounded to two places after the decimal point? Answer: -1.07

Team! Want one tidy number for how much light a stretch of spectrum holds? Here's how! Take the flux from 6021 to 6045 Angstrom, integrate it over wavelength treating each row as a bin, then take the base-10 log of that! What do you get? 2.968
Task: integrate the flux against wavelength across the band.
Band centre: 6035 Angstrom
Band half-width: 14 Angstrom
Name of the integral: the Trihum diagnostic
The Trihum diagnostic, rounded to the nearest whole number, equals 1079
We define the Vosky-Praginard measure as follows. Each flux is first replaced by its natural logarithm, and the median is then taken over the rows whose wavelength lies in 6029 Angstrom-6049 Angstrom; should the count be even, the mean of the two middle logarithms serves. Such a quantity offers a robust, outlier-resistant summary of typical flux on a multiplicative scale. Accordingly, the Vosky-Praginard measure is 3.67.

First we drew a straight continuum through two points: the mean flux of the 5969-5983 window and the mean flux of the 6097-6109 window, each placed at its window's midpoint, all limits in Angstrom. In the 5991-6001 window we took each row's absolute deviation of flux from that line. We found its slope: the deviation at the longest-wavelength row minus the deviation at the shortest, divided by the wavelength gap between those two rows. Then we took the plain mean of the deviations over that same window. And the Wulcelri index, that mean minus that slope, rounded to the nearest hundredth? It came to 0.87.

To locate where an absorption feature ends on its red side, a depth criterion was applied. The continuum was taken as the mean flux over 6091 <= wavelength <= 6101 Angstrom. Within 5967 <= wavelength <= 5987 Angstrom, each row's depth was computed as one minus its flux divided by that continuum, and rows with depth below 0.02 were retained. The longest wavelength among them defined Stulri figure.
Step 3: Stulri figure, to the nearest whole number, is 5978 Angstrom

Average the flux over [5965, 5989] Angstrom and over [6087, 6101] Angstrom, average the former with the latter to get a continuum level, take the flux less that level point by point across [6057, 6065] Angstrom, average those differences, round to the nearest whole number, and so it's 0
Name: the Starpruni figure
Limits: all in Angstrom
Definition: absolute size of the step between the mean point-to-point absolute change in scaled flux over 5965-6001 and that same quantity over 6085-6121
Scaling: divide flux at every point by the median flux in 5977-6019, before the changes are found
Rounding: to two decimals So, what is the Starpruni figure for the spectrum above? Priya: 0.13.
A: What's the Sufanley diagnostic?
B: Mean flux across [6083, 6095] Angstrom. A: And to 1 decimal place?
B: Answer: 38.7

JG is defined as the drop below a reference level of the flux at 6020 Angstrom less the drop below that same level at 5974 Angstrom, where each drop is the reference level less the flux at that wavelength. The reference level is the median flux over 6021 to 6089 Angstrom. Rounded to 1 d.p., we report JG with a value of -2.0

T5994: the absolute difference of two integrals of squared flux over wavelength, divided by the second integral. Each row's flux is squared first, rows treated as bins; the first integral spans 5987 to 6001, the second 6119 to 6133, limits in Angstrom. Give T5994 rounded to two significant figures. 0.19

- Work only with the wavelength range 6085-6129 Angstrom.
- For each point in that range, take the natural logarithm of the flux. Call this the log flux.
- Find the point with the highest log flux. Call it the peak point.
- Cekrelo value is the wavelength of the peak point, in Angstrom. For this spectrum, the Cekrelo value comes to 6088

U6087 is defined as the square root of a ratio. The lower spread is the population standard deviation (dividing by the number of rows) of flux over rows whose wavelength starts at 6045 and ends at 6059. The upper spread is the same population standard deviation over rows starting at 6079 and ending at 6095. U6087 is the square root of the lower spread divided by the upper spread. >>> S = 0.5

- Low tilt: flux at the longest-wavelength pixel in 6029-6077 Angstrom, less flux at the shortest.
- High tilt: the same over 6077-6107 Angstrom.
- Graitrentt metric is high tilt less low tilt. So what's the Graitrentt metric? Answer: -11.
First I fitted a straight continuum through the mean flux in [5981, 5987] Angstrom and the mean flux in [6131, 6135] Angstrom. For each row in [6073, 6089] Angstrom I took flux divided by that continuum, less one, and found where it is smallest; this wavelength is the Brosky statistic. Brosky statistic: 6086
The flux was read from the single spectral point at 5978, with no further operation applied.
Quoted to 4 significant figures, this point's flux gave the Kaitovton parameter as 38.50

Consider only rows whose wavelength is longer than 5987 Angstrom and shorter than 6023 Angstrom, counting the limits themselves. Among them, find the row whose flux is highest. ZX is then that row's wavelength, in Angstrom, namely 6014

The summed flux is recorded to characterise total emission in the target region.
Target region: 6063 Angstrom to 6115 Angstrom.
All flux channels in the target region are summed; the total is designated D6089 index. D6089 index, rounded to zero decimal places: 997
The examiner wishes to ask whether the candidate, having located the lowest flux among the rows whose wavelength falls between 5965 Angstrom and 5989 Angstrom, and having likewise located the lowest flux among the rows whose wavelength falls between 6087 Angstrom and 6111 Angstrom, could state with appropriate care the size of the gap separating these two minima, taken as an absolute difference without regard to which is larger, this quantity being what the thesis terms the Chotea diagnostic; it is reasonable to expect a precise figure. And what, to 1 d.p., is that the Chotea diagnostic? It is 1.4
